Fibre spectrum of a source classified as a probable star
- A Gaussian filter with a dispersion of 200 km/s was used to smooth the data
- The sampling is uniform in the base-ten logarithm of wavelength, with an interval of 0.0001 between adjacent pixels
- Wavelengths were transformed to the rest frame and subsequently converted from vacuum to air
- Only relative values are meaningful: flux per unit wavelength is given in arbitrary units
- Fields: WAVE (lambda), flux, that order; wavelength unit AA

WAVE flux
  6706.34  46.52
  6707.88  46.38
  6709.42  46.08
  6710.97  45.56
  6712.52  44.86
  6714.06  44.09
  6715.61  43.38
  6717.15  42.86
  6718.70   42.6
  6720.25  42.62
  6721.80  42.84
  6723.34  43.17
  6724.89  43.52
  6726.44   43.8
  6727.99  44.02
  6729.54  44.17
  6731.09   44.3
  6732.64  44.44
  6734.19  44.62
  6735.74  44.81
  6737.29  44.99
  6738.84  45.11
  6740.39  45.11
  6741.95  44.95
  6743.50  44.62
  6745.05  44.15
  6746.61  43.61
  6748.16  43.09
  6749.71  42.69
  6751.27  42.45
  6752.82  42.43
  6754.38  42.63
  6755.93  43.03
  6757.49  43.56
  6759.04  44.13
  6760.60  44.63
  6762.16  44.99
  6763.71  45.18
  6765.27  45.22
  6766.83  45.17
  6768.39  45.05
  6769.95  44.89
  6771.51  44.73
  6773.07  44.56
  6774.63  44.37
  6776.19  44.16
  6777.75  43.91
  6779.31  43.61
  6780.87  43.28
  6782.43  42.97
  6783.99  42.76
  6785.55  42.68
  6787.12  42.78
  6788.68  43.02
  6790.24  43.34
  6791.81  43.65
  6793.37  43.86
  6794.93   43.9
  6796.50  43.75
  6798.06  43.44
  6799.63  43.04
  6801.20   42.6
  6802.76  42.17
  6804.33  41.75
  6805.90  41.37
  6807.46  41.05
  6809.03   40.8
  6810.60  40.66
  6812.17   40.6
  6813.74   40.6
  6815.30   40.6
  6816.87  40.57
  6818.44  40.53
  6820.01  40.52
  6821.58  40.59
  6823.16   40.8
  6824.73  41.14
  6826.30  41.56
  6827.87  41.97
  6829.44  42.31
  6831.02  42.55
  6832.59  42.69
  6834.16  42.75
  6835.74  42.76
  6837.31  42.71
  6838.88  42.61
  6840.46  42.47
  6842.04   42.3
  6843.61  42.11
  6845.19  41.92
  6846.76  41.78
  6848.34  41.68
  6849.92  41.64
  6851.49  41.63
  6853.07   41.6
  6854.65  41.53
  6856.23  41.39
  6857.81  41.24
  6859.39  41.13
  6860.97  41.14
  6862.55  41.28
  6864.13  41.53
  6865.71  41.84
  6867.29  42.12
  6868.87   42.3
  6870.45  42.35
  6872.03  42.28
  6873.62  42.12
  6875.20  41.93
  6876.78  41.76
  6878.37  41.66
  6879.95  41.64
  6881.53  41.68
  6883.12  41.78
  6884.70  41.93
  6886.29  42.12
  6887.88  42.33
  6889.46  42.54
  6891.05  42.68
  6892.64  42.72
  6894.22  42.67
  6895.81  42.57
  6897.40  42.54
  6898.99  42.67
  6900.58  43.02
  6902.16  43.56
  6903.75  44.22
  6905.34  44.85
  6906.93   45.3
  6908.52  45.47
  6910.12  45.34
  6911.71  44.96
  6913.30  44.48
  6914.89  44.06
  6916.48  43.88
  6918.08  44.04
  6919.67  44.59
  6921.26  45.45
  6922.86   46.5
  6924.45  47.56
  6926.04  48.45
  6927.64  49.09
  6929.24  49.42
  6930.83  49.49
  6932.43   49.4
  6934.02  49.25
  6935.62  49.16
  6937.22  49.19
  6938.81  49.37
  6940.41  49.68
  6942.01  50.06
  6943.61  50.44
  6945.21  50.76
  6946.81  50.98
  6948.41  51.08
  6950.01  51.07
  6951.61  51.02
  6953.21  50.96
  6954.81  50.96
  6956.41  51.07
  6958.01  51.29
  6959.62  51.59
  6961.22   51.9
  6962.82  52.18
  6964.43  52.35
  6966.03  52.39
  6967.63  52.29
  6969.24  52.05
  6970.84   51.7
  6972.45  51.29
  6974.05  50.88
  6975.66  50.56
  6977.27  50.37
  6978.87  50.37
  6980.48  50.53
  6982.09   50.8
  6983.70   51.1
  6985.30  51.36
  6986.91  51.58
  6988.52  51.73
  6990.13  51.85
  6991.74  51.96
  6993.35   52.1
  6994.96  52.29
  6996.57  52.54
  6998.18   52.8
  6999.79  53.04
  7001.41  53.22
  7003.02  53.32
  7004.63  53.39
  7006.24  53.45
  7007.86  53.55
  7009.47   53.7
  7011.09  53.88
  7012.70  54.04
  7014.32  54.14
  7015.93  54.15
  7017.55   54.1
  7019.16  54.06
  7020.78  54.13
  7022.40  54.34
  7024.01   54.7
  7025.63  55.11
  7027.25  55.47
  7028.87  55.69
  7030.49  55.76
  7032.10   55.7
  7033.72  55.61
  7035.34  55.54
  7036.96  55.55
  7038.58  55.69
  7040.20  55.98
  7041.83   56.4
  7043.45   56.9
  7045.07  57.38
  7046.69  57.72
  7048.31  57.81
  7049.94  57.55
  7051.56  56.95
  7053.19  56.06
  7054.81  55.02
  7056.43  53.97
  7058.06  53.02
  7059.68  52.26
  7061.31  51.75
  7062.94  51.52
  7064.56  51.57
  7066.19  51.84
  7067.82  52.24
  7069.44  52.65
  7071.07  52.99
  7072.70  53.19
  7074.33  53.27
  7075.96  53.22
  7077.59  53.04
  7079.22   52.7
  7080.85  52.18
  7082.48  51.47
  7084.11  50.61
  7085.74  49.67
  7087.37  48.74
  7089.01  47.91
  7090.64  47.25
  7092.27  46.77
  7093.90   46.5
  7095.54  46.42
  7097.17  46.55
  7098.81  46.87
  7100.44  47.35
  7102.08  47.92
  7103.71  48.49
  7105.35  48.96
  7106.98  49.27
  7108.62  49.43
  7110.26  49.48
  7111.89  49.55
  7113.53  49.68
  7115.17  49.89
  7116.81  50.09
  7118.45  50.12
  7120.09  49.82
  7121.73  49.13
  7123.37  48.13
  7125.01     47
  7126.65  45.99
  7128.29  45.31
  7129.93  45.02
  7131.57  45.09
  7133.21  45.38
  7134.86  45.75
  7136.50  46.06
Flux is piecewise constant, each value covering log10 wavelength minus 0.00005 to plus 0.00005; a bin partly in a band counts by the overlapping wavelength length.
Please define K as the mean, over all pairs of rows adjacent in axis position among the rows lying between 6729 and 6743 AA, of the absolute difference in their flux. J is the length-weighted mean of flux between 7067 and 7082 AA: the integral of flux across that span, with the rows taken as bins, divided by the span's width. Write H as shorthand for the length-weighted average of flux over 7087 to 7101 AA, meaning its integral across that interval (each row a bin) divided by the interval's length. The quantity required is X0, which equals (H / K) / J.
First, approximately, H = 47.1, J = 52.8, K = 0.14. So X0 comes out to 6.5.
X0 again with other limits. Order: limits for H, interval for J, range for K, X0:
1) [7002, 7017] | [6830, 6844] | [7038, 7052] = 3.4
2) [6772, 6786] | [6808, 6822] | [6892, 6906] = 3.5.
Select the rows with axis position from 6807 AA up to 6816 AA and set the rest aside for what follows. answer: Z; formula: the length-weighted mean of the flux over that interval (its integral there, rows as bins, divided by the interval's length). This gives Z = 41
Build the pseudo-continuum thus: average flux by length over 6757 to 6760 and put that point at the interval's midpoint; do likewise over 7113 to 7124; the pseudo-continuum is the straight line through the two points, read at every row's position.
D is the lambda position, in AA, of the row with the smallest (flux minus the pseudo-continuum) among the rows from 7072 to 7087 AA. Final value 7085.74 AA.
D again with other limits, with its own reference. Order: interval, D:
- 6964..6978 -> 6977.27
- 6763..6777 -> 6776.19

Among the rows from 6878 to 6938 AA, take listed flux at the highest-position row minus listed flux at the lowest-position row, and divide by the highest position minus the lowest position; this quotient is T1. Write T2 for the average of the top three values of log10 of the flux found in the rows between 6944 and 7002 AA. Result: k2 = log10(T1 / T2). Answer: -1.13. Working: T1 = 0.13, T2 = 1.72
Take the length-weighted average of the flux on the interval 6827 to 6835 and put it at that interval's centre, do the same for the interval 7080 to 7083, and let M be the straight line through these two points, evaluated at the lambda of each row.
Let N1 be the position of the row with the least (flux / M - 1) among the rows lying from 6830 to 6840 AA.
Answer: 6838.88 AA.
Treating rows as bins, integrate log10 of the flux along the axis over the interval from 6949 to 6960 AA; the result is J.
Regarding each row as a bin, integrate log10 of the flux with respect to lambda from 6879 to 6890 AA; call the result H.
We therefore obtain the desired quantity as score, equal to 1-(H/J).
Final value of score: 0.05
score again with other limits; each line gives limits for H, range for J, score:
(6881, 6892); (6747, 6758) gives 0.01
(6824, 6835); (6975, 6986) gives 0.05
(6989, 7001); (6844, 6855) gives -0.16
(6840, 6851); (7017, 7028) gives 0.07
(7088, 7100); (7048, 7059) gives -0.04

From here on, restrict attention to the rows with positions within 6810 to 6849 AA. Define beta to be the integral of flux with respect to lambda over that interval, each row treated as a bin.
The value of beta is 1624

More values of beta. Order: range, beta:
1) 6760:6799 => 1716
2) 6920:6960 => 1986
